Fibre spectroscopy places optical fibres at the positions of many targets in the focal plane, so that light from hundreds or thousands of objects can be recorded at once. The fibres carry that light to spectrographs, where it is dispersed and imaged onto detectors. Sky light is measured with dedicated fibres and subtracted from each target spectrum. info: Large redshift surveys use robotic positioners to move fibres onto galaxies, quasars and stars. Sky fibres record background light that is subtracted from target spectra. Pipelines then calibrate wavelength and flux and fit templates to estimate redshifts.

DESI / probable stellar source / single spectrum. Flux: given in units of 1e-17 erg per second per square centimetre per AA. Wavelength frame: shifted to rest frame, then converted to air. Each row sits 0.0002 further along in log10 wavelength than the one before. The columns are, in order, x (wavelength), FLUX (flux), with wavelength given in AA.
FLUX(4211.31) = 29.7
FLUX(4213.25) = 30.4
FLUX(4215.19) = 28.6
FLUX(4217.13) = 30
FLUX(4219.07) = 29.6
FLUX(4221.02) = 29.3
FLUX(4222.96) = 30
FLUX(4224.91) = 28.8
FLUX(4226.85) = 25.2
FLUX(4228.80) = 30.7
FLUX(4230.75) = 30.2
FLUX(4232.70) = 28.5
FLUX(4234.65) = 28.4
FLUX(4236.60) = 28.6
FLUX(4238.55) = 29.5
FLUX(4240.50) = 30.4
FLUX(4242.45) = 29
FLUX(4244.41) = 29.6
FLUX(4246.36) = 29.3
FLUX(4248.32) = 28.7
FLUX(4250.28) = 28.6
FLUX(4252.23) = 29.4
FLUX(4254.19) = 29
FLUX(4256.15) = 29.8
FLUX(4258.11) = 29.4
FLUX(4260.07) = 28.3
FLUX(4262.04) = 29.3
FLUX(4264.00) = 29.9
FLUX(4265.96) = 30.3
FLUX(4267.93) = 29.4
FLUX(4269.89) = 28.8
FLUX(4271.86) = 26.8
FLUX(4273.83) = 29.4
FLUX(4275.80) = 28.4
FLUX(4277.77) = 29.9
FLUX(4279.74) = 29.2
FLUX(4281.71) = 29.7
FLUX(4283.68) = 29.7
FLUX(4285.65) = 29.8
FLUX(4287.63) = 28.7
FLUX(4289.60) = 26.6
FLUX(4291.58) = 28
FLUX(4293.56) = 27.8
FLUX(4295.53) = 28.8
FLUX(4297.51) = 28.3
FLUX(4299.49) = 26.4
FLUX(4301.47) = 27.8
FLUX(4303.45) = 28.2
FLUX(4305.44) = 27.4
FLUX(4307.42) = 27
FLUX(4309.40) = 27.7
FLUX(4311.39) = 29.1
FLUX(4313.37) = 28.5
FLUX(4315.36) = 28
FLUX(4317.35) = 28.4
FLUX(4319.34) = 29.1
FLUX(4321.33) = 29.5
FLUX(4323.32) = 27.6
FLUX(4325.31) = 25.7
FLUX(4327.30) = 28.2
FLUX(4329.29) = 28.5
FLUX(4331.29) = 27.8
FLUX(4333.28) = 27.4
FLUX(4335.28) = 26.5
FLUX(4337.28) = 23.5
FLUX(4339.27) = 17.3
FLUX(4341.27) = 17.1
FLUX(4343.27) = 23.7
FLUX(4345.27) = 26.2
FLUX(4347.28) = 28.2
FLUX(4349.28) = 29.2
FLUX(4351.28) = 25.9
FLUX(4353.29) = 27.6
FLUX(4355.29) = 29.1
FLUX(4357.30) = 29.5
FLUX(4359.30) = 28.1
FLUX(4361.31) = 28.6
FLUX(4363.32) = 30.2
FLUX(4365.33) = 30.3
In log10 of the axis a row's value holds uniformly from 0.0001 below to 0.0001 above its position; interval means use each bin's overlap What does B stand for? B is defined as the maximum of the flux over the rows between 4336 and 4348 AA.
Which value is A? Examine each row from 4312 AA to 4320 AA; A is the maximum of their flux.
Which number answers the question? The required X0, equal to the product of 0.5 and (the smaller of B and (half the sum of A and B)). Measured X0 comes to 14.1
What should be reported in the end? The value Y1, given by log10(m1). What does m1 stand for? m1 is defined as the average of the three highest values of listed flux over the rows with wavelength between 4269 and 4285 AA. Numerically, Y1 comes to 1.47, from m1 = 29.8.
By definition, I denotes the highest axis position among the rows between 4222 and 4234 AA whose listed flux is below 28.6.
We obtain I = 4232.70 AA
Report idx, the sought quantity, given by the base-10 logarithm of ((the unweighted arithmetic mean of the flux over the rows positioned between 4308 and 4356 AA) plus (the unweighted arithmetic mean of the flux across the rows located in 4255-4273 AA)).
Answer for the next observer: 1.75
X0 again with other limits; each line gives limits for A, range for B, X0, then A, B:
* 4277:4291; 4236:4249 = 15.1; 29.9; 30.4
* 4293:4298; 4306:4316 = 14.5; 28.8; 29.1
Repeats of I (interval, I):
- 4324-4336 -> 4335.28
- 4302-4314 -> 4313.37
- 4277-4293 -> 4291.58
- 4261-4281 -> 4275.80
